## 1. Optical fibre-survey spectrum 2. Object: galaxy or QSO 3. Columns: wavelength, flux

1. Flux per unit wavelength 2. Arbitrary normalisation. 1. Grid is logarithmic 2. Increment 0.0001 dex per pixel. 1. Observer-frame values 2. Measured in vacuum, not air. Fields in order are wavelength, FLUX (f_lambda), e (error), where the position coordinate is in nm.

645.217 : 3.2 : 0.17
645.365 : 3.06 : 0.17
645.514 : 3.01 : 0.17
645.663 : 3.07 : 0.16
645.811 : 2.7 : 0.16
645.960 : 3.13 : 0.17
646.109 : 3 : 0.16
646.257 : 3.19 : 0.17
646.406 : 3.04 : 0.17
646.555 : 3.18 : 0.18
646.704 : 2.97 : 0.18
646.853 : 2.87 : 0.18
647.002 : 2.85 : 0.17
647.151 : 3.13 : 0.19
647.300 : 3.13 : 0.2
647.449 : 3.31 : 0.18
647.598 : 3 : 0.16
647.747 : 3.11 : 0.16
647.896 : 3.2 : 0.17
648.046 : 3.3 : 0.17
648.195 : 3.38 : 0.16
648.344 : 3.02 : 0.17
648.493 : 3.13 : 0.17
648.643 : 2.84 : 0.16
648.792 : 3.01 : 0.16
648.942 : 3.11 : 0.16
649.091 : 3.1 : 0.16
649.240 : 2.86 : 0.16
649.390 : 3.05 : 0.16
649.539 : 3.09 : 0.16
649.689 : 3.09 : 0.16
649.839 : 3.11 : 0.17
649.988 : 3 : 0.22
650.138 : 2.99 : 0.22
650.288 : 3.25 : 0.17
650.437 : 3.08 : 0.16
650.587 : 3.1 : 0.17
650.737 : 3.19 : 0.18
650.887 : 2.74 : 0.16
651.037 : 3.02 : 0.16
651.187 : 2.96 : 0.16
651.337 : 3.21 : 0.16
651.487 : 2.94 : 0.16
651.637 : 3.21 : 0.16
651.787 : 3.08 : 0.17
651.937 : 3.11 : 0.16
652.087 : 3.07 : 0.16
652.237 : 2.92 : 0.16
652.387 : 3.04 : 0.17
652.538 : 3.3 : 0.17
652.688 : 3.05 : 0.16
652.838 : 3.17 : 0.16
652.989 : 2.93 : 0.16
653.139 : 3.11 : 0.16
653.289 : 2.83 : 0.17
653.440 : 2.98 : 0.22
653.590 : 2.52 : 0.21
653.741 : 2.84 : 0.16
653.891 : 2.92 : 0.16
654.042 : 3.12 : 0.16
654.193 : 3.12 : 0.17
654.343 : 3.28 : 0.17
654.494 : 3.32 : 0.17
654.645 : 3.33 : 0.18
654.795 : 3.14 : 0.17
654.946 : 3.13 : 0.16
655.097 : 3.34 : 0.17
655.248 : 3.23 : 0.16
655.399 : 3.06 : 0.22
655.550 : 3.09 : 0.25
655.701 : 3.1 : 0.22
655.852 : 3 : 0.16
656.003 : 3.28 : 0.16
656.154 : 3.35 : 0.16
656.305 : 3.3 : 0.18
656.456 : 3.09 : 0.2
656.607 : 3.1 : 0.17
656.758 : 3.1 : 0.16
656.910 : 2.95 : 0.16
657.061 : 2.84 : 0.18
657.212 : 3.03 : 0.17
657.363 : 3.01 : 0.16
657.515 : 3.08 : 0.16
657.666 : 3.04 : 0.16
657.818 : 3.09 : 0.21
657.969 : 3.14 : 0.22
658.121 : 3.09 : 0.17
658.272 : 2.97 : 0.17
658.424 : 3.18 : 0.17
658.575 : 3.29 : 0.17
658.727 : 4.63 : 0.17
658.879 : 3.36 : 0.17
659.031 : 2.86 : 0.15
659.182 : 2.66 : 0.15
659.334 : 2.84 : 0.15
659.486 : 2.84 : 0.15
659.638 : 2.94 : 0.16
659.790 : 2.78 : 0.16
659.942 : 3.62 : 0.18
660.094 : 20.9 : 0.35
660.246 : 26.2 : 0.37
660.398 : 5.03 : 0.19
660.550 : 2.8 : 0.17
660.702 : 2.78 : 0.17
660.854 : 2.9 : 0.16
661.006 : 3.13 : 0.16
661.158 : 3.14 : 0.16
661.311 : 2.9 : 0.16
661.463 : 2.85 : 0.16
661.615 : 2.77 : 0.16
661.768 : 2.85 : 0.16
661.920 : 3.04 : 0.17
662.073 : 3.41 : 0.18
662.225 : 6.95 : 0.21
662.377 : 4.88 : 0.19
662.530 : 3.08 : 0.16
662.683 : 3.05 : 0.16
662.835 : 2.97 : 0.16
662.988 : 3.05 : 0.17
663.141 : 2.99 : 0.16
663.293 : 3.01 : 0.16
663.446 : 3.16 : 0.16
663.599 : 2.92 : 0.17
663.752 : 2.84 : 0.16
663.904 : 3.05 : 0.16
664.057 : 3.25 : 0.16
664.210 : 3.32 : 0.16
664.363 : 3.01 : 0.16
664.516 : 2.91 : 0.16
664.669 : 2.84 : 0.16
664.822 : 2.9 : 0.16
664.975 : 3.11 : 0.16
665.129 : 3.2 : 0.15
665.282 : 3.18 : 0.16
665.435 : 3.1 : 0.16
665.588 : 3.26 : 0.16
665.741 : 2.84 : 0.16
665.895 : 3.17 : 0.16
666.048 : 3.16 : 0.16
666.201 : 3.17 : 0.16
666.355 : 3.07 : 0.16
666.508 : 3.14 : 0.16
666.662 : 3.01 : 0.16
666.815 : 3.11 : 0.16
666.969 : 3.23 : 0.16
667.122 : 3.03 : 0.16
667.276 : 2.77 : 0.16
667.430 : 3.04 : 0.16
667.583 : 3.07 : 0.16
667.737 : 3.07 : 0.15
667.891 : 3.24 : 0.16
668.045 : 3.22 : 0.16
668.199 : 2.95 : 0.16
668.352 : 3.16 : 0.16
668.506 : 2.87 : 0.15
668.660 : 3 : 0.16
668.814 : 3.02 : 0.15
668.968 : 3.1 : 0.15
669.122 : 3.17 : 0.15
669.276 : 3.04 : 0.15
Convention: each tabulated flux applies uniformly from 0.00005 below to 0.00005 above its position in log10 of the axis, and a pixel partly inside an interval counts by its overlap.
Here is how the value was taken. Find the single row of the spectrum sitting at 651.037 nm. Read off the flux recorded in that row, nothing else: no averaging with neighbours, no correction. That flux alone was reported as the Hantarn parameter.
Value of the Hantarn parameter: 3.02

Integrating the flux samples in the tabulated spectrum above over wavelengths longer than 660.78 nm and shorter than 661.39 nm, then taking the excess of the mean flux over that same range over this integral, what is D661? 1.18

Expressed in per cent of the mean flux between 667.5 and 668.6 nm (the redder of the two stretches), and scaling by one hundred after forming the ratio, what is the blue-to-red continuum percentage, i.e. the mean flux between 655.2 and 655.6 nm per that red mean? 101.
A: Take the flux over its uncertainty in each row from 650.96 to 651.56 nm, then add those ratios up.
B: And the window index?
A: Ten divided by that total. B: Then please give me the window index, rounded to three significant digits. 0.132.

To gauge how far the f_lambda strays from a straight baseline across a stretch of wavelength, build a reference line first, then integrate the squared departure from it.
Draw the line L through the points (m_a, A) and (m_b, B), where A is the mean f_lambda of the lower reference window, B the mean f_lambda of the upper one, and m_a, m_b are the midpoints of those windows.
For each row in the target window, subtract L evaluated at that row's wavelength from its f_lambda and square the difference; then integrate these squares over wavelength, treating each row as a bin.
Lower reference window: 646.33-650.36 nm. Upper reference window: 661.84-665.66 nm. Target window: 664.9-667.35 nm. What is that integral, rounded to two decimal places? 0.18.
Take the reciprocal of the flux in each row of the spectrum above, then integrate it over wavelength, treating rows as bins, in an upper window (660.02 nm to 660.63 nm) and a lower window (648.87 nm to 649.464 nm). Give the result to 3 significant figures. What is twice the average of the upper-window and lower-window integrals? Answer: 0.295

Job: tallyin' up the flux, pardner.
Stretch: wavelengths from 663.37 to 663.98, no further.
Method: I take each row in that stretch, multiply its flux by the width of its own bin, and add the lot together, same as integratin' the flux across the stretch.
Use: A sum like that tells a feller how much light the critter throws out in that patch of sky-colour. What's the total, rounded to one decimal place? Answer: 1.8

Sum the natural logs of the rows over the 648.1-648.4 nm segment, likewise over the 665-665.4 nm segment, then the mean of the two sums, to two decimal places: 2.32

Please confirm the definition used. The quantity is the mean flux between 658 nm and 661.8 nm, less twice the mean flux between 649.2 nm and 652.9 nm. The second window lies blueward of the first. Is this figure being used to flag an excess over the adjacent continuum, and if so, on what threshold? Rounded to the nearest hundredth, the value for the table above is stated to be -1.36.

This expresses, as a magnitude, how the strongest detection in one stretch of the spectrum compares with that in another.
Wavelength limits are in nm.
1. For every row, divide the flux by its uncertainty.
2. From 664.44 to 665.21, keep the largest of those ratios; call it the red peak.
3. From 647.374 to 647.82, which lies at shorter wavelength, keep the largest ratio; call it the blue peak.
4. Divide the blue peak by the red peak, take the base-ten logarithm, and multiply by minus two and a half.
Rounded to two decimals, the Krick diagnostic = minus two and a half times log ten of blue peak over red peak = 0.10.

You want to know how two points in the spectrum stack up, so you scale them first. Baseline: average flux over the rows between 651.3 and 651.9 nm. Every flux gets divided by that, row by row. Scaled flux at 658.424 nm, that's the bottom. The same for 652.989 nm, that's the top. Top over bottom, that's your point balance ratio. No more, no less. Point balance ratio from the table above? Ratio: 0.92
